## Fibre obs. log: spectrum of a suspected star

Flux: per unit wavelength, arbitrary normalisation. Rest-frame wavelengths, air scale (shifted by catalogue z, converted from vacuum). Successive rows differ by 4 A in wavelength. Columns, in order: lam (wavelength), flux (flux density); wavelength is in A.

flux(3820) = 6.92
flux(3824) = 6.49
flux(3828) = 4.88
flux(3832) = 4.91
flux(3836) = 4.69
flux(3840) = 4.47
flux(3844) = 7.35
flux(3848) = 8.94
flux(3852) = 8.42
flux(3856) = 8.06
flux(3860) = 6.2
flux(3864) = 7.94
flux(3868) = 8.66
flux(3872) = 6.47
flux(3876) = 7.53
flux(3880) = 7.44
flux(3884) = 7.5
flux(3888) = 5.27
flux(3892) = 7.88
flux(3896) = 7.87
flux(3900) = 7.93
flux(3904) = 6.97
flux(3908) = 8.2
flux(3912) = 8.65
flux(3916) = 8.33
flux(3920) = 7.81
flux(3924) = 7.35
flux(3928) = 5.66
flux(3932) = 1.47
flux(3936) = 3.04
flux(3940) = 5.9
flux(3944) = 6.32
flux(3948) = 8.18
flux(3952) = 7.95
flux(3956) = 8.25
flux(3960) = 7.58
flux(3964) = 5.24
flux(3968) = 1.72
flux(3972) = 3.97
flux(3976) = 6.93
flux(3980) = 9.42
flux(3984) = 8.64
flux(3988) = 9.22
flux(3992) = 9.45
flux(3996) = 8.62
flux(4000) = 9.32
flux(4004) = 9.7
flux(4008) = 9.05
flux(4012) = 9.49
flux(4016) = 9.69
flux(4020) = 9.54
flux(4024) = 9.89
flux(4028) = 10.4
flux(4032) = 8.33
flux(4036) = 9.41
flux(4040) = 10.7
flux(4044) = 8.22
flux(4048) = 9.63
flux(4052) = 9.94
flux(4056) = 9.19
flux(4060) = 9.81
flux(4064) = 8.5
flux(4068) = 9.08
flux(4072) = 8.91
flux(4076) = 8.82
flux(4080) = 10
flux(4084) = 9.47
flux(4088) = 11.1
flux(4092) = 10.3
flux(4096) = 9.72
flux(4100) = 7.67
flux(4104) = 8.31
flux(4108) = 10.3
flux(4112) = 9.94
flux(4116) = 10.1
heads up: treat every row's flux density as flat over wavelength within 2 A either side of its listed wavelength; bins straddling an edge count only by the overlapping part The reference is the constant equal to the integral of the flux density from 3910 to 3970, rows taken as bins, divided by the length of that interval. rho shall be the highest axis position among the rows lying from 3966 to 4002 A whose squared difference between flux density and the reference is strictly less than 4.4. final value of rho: 3976 A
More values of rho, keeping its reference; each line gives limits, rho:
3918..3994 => 3976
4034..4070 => 4044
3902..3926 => 3924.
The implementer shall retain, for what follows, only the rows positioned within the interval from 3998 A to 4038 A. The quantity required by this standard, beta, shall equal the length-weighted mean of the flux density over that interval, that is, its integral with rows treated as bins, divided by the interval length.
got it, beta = 9.5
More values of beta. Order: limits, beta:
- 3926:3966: 6.0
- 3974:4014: 9.0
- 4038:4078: 9.3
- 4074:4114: 9.6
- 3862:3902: 7.4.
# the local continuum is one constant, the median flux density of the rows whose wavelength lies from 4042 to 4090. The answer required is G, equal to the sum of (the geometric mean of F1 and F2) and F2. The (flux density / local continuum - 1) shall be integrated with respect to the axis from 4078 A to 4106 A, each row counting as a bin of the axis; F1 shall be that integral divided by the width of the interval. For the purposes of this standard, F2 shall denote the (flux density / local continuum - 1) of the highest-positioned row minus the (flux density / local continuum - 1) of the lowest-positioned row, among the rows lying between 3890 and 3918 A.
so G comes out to 0.08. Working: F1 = 0.0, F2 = 0.05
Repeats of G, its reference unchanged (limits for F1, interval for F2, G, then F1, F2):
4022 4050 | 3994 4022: 0.14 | 0.0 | 0.10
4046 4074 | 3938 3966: -0.05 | 0.0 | -0.07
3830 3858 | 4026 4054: 0.07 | -0.3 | -0.05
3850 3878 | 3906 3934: -0.36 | -0.2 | -0.72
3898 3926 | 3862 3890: -0.08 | -0.2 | -0.29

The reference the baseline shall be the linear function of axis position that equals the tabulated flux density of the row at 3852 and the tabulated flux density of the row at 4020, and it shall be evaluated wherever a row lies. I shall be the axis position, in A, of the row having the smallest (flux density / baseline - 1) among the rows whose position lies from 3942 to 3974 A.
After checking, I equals 3968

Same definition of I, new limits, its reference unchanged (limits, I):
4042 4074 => 4044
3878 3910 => 3888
